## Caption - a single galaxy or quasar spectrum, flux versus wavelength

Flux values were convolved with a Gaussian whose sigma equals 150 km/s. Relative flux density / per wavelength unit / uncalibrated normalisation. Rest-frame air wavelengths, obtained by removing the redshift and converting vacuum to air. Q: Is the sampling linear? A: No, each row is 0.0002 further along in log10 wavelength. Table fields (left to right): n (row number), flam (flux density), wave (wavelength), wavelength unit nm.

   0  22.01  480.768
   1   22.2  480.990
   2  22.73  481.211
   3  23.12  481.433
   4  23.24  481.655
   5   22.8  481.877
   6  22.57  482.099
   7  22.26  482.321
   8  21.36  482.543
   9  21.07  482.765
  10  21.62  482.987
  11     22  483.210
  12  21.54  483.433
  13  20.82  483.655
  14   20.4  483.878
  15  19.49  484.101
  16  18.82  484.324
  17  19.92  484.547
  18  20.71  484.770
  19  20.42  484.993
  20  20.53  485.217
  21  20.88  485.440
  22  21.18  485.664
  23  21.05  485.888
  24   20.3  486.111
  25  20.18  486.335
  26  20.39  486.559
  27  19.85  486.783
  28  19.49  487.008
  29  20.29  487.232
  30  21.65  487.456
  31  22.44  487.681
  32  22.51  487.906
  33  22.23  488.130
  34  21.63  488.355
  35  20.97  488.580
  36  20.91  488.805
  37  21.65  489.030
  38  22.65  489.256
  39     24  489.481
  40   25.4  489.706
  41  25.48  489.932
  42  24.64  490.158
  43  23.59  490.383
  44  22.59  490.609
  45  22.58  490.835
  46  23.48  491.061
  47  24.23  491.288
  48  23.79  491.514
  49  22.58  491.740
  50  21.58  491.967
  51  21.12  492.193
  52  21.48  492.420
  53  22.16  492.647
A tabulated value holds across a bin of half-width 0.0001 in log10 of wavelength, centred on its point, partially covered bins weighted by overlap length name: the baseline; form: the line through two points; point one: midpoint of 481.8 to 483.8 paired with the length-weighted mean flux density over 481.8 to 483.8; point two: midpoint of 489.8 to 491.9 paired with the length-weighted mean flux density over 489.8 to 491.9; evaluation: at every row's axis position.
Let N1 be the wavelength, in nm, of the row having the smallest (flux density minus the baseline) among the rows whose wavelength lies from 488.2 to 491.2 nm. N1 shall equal 488.805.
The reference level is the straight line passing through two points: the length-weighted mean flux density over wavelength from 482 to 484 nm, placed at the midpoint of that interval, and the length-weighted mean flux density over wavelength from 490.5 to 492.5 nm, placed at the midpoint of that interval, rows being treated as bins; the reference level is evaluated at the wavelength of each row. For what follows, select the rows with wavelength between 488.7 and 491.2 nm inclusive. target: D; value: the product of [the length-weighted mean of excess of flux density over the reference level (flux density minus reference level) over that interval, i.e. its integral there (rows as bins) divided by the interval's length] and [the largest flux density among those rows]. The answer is 25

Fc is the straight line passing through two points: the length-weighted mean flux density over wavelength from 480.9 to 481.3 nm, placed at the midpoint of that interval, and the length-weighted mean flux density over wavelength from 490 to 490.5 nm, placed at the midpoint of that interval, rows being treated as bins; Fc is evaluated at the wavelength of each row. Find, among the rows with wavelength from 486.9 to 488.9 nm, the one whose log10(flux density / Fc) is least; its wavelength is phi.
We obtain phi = 487.008 nm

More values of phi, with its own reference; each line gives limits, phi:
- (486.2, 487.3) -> 487.008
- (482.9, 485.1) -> 484.324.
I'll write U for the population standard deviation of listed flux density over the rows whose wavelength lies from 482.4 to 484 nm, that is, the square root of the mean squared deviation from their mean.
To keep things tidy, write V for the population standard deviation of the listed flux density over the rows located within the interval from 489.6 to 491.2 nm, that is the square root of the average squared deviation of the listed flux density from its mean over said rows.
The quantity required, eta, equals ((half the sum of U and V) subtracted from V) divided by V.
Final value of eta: 0.28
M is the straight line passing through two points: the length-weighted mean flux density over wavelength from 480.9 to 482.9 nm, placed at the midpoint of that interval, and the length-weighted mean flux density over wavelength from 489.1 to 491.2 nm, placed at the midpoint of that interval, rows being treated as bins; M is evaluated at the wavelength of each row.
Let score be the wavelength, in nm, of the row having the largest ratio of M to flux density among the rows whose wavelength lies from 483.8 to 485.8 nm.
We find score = 484.324 nm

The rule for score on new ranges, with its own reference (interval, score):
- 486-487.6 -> 487.008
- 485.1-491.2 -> 487.008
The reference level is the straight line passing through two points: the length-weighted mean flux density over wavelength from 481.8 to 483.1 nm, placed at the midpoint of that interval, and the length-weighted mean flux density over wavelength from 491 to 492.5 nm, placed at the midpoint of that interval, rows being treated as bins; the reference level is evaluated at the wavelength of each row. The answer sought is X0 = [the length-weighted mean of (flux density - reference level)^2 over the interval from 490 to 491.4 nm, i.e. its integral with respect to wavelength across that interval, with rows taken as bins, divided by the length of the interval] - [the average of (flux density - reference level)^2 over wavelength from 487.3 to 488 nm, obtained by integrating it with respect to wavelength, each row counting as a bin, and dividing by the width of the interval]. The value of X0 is 1.4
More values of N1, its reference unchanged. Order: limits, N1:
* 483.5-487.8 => 484.324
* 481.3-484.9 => 484.324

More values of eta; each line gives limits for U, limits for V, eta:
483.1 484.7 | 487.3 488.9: -0.35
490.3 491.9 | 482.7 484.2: 0.10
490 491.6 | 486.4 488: 0.19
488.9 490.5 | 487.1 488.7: -0.37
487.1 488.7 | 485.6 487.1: -0.17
